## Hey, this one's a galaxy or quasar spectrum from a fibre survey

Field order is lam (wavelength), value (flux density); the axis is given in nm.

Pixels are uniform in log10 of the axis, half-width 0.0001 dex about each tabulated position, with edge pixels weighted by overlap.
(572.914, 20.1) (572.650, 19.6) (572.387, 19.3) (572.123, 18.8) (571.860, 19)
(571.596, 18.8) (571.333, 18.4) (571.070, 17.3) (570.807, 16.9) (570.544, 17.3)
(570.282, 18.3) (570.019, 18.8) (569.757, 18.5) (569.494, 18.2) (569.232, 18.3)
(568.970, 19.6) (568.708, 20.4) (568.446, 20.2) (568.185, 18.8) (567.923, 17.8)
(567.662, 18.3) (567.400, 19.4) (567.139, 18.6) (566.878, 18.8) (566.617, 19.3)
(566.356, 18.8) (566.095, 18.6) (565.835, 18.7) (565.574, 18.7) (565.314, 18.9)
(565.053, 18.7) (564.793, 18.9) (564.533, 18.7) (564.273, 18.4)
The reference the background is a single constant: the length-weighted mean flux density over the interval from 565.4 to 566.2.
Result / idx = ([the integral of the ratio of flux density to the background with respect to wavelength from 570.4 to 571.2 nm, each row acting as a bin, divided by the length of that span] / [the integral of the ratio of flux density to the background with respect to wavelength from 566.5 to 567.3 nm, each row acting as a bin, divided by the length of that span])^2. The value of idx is 0.83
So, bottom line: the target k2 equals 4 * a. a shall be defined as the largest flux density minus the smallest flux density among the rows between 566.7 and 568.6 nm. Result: 9.6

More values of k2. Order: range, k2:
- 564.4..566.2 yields 1.2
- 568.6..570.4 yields 8.8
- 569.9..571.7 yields 7.6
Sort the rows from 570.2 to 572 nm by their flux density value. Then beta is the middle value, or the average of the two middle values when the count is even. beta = 18.3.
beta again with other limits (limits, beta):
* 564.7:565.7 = 18.8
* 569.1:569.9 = 18.3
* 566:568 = 18.7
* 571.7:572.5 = 19.0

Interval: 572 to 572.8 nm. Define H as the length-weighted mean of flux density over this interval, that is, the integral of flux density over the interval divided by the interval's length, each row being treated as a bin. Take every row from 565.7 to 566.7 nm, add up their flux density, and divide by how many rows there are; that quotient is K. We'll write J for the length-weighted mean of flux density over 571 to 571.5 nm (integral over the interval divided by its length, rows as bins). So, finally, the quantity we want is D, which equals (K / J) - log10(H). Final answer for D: -0.237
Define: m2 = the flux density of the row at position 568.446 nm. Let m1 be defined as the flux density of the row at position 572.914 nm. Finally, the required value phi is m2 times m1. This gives 406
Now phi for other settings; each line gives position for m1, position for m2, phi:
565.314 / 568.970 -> 370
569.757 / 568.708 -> 377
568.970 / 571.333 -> 361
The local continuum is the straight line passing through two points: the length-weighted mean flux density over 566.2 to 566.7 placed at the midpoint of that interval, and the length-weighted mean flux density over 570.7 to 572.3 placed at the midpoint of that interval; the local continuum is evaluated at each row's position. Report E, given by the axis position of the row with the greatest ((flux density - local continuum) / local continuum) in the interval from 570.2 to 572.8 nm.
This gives 572.650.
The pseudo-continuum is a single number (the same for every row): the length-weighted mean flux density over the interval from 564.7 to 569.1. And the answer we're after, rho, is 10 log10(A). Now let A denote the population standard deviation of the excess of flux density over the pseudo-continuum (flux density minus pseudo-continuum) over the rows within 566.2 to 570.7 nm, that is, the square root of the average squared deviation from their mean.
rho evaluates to -1.1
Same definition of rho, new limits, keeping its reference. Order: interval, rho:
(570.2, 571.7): -1.6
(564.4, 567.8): -5.6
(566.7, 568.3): -3.1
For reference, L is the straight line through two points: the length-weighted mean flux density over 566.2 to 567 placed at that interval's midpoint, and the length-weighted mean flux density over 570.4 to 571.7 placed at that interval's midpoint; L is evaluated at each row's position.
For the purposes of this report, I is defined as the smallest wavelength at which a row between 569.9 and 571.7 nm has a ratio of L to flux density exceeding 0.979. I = 570.282 nm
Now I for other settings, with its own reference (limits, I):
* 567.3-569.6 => 567.662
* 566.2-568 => 566.356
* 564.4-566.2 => 564.533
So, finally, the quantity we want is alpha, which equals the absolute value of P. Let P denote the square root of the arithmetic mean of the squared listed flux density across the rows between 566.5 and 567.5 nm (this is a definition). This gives 19.0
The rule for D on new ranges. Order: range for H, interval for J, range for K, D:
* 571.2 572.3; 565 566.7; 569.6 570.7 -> -0.304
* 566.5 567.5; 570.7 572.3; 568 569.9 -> -0.230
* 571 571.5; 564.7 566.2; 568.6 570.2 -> -0.243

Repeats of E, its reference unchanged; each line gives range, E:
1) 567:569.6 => 568.708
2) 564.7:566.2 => 565.314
